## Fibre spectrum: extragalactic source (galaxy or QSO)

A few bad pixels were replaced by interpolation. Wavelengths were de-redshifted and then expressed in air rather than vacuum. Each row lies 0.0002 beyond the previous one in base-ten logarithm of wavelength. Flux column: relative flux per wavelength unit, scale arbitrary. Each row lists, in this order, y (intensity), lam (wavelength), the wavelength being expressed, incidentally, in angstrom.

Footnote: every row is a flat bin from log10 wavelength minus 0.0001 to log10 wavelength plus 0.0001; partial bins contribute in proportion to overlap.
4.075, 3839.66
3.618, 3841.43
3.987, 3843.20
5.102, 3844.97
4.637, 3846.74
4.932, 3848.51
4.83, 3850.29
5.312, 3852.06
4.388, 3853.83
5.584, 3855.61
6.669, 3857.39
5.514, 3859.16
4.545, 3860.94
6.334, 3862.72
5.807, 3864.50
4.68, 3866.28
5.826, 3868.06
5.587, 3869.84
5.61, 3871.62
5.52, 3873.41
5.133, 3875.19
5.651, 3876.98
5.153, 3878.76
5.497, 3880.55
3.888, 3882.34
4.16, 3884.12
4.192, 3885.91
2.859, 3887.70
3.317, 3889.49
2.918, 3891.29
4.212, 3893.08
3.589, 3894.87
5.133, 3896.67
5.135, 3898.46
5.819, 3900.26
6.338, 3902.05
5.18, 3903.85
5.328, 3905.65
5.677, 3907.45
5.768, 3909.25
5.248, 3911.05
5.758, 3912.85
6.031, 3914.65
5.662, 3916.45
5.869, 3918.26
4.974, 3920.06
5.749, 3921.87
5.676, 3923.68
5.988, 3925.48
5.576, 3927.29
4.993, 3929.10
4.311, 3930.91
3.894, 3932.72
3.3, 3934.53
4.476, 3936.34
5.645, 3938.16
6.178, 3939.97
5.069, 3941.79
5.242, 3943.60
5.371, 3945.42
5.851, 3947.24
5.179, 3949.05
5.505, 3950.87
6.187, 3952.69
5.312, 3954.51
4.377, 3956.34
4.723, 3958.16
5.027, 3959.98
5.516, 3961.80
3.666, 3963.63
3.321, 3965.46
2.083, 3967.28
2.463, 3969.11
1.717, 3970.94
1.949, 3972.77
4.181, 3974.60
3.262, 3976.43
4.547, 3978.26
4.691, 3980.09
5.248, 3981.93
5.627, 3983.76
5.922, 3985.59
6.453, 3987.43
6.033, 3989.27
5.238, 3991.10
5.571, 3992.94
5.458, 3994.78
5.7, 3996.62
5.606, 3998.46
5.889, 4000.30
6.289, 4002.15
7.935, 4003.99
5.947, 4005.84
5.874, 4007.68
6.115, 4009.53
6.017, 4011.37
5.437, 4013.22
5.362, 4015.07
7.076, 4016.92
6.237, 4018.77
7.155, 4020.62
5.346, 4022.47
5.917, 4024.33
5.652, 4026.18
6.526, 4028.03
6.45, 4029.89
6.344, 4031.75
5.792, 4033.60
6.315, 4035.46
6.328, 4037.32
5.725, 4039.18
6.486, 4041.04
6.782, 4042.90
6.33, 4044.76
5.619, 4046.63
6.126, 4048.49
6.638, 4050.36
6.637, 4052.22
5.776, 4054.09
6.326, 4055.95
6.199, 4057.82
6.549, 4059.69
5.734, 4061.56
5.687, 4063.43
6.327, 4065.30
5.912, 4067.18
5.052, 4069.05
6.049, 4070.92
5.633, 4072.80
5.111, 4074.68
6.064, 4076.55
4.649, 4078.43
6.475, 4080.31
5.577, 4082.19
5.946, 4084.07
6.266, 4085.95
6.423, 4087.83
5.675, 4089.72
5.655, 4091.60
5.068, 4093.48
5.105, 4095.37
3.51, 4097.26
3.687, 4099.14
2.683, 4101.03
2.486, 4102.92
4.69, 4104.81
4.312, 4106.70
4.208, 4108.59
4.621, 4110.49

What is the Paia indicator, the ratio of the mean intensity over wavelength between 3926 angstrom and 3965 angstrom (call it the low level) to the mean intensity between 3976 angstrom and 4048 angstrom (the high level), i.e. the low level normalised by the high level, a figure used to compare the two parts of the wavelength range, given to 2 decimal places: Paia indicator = 0.85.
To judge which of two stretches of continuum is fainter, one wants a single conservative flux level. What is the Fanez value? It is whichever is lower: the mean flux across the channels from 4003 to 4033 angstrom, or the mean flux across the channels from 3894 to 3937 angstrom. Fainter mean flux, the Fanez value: 5.23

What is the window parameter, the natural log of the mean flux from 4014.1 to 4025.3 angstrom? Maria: 1.82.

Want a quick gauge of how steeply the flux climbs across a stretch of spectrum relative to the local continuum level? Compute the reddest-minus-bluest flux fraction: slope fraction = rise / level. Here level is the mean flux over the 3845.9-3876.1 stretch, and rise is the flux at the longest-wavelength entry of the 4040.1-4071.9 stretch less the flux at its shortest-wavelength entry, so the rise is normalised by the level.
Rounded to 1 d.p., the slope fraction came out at -0.1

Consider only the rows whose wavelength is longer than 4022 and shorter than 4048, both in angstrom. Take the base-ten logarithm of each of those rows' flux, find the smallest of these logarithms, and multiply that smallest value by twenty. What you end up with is 14.6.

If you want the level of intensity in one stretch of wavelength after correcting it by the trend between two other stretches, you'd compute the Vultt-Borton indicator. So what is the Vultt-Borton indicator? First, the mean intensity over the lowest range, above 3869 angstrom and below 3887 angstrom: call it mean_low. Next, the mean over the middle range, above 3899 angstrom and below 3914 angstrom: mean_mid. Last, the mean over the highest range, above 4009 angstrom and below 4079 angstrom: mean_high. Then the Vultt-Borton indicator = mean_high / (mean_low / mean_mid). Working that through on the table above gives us 6.8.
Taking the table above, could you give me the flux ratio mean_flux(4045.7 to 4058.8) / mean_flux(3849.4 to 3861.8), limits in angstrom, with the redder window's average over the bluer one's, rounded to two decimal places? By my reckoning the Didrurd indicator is 1.18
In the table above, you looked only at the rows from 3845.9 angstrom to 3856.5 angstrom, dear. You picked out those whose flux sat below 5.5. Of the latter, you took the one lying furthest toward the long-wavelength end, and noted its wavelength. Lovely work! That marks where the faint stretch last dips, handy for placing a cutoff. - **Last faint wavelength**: 3853.83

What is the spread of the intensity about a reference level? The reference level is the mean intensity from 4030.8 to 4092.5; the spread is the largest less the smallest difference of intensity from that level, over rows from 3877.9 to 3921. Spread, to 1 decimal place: 3.5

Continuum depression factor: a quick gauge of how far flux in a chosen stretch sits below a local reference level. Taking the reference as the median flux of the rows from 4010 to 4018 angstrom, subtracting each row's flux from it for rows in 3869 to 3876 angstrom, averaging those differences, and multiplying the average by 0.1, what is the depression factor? 0.026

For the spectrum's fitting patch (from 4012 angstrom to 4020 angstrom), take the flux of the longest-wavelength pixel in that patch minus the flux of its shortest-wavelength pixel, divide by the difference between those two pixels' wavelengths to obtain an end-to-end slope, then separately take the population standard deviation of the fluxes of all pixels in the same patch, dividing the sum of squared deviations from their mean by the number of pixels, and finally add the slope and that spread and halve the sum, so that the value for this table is 0.4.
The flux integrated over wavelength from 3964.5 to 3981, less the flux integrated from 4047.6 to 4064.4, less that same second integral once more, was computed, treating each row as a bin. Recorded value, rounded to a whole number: -156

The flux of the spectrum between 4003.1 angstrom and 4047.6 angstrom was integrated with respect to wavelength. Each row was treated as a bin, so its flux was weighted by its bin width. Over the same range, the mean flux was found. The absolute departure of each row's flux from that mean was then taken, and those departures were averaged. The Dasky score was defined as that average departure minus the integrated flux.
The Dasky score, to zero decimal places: -275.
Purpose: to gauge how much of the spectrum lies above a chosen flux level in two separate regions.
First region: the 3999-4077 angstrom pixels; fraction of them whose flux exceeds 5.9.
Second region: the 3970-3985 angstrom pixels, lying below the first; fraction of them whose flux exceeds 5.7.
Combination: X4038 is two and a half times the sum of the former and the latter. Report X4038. 1.6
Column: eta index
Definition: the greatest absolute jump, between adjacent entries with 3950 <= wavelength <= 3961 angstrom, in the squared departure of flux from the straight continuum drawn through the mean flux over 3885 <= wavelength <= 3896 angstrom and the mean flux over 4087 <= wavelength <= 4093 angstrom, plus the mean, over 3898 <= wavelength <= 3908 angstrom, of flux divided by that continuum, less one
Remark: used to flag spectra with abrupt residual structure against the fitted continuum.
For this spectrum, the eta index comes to 3.2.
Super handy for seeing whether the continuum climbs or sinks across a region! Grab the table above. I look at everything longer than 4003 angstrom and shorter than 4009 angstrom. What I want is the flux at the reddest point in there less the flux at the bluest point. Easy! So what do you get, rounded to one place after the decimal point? -2.1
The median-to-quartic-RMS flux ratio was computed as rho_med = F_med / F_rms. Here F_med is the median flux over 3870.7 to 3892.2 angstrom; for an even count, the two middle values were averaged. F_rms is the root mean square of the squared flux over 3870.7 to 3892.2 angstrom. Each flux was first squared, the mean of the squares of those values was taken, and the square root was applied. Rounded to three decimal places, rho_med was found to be 0.203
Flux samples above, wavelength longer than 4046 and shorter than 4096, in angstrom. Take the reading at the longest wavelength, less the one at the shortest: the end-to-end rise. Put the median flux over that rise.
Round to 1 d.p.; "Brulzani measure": -11.5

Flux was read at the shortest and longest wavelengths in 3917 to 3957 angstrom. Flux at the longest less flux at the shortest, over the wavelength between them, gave -0.04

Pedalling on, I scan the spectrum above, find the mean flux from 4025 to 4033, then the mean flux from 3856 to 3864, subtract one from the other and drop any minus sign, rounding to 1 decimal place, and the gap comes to 0.5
